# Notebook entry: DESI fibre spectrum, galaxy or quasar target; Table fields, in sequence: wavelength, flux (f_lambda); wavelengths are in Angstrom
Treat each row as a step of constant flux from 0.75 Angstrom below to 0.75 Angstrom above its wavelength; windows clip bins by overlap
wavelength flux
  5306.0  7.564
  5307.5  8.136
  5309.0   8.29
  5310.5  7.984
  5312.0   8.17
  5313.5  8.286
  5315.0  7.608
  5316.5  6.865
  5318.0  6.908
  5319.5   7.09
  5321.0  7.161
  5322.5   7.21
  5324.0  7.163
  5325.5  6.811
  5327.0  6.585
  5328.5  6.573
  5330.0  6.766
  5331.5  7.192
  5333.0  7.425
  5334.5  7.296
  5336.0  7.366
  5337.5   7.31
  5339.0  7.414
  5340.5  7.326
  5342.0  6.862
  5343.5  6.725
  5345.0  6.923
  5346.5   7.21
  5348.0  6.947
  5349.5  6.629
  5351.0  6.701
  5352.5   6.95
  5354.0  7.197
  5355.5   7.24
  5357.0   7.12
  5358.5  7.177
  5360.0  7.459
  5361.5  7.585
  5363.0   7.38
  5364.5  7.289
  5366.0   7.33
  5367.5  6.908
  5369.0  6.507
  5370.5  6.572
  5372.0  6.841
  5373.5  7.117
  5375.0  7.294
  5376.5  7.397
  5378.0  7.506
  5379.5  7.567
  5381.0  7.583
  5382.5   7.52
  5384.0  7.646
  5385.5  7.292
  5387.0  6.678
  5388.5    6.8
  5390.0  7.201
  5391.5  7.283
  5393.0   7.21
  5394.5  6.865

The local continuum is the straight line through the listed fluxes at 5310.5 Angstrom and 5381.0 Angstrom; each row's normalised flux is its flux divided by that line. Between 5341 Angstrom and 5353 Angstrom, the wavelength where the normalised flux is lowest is 5349.5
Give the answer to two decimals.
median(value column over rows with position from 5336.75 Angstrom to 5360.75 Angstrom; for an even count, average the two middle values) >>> 7.15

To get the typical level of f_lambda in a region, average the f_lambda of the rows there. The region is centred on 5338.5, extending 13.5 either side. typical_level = 7.00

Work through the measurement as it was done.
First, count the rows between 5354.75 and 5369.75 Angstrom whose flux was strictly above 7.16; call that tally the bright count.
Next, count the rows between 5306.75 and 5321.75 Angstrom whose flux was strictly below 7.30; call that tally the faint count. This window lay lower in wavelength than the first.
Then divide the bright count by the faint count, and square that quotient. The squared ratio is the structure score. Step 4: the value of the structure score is 3.1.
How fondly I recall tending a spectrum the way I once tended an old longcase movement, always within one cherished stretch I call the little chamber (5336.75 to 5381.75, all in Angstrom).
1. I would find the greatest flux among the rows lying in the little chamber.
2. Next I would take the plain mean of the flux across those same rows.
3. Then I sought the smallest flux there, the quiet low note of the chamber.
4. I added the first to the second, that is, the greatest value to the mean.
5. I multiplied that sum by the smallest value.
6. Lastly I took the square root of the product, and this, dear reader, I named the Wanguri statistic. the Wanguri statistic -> 9.8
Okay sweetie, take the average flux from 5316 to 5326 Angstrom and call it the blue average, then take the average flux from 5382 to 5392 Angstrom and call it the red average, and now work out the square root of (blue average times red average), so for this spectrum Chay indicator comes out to 7.12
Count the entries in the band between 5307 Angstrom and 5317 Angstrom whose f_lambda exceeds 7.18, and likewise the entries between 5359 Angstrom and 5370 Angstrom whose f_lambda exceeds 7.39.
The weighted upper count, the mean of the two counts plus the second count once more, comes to 6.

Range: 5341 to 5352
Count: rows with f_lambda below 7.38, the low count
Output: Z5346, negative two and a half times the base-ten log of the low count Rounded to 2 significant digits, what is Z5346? -2.1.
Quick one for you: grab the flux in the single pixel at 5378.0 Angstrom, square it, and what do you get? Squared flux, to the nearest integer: 56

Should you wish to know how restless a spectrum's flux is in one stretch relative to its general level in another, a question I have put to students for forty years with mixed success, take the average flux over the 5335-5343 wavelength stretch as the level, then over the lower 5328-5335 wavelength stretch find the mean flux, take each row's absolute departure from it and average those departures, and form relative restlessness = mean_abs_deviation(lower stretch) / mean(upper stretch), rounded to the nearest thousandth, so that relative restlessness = 0.042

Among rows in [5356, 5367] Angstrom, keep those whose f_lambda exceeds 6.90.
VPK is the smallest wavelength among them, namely 5357.0 Angstrom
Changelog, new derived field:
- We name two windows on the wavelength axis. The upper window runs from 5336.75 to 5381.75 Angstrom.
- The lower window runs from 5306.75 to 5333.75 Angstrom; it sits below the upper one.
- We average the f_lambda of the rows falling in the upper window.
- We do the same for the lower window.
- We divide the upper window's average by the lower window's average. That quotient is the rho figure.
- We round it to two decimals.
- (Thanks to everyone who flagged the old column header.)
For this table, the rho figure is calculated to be 0.97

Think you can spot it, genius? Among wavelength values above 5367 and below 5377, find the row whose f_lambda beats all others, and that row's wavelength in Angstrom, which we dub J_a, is 5376.5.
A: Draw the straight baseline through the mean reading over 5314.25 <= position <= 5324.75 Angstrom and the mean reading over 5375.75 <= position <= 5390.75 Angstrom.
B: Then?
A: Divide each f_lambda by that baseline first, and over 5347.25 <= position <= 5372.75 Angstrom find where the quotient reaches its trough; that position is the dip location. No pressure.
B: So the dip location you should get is 5369.0 Angstrom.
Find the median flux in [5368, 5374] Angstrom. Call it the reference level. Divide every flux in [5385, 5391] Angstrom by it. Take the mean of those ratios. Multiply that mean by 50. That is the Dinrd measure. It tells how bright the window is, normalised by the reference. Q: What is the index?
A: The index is 52.1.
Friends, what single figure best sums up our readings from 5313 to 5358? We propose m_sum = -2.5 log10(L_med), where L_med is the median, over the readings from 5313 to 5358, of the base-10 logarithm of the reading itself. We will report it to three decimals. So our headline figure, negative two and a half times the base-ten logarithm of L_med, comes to 0.172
